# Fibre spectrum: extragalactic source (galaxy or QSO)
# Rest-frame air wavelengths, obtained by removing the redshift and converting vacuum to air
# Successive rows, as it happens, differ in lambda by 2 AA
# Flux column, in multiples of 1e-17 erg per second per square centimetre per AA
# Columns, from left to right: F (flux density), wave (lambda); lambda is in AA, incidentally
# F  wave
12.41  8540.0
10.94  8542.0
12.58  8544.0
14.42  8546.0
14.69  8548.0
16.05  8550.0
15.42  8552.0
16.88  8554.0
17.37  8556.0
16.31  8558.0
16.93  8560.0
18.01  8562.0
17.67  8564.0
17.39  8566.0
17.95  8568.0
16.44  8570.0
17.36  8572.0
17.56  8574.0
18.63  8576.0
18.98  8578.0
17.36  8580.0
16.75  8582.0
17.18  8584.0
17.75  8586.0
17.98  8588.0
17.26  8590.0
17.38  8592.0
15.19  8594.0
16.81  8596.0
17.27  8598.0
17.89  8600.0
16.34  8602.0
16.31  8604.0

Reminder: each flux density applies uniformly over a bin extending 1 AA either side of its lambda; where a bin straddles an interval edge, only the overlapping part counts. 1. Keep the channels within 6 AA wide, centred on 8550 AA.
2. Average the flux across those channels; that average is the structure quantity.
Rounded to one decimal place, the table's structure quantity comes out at 15.4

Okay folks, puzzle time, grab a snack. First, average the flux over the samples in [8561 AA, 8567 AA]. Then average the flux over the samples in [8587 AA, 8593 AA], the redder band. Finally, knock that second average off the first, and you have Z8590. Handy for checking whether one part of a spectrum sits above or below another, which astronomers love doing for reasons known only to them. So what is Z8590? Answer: 0.15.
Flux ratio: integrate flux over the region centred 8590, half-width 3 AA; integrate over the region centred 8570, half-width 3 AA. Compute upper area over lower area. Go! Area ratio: 1.02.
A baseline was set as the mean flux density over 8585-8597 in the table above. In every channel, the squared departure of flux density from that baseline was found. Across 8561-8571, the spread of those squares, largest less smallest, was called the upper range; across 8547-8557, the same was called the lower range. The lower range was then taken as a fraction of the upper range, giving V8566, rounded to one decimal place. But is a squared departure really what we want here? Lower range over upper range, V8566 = 7.1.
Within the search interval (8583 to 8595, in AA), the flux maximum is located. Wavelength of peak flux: 8588.0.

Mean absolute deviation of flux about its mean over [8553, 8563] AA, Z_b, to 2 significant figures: 0.47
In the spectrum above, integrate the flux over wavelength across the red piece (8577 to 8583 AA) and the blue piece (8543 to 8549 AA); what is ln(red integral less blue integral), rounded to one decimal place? 3.1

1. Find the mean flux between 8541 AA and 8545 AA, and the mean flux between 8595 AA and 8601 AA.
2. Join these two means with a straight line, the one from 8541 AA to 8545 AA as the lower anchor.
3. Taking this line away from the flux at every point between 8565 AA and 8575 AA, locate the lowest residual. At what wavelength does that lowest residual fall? 8570.0 AA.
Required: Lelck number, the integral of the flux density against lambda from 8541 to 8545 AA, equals 47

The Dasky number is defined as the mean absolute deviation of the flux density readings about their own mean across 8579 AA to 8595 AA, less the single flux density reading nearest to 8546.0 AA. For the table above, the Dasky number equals -13.9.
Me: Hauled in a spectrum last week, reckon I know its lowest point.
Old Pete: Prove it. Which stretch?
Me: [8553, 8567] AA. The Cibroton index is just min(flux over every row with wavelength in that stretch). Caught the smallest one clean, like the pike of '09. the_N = 16.31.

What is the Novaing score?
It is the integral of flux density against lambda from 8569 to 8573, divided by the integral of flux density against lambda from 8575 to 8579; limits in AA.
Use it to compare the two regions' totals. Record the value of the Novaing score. 0.90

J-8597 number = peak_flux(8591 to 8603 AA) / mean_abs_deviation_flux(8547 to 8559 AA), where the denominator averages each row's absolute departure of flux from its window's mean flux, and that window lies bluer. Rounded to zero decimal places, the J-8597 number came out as 24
